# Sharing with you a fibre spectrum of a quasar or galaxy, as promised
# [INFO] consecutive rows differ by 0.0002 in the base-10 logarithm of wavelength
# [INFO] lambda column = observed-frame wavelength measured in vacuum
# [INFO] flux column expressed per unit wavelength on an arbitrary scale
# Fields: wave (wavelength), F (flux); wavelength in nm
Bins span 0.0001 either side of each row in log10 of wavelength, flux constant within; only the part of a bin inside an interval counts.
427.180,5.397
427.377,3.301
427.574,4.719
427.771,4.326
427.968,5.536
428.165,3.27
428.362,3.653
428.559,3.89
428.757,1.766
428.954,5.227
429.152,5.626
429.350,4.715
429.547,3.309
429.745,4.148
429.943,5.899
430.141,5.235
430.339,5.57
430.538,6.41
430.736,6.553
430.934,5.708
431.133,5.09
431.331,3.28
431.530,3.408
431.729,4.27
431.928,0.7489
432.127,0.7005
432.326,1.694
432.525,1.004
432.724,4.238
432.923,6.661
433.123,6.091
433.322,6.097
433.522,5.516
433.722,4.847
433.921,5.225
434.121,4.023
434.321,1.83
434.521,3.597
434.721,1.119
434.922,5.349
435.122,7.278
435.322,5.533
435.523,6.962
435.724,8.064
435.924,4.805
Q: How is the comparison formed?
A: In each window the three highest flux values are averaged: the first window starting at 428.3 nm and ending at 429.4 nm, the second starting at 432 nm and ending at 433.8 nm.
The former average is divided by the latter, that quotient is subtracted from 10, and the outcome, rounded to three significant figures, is 9.17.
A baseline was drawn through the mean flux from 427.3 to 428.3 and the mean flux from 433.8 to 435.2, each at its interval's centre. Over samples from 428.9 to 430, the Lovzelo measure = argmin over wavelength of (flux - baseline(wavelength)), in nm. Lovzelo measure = 429.547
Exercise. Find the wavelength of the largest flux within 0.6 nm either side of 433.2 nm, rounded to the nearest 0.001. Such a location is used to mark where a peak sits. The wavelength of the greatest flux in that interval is 432.923 nm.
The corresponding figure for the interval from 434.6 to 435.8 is 435.724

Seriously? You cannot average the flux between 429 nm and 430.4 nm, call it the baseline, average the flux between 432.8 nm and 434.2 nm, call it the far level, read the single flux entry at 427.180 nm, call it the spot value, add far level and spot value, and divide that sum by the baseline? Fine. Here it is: 2.2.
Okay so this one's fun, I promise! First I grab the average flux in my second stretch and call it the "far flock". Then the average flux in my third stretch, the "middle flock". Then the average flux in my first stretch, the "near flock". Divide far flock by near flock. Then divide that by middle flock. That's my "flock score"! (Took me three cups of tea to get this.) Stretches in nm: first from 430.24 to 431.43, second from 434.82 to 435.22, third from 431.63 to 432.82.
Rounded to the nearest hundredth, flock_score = 0.55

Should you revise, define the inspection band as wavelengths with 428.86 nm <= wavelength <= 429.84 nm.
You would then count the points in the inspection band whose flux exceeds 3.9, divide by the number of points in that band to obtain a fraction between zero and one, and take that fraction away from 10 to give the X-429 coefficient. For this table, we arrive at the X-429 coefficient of 9.2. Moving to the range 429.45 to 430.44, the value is 9.2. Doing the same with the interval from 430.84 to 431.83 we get 9.4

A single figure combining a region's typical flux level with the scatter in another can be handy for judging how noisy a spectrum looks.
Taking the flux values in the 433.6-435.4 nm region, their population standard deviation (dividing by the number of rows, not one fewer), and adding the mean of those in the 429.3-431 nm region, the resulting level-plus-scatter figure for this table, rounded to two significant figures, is 7.1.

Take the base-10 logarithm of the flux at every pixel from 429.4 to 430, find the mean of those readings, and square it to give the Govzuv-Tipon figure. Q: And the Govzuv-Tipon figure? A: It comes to 0.40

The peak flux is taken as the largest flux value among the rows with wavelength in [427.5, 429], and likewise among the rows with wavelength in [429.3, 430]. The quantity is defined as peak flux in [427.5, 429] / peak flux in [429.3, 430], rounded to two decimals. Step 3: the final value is 0.94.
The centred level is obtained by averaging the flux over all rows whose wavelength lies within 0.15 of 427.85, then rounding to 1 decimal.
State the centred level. 4.9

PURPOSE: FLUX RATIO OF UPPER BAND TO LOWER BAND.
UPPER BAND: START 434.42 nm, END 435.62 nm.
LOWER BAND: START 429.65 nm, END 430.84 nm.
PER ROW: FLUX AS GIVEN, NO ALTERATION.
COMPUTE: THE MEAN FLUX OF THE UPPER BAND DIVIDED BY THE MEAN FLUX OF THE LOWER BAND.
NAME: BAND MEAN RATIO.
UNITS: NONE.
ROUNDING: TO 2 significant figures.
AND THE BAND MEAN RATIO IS 0.88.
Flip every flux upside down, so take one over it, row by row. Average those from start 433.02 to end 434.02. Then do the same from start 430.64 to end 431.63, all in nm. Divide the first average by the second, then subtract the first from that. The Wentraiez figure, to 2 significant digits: 0.63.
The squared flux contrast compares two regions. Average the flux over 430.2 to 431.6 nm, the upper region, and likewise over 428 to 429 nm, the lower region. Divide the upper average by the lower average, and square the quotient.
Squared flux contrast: 2.1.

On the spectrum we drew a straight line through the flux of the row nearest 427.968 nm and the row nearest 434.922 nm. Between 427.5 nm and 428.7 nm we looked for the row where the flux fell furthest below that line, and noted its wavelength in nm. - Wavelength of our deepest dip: 428.165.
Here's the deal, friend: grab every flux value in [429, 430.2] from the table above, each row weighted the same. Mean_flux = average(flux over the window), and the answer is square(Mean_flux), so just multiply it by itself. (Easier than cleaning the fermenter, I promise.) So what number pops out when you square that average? 23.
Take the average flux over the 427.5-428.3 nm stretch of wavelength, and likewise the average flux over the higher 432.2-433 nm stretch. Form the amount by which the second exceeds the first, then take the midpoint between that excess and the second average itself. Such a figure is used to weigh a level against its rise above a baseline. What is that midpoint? 1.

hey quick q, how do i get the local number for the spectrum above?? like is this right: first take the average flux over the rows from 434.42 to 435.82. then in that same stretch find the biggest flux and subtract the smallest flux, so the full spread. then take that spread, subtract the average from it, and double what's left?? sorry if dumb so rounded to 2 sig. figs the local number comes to 3.1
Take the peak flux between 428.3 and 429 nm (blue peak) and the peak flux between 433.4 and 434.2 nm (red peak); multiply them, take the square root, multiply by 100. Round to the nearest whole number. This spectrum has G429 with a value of 537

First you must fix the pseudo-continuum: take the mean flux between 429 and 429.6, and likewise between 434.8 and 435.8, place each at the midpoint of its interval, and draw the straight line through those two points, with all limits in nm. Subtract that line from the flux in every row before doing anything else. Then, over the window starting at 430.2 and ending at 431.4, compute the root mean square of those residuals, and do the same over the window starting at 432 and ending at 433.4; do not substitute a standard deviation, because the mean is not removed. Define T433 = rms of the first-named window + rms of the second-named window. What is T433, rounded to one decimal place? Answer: 4.2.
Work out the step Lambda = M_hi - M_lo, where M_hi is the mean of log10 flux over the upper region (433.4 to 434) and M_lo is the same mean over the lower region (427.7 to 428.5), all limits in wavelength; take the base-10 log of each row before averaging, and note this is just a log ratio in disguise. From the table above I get 0.10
